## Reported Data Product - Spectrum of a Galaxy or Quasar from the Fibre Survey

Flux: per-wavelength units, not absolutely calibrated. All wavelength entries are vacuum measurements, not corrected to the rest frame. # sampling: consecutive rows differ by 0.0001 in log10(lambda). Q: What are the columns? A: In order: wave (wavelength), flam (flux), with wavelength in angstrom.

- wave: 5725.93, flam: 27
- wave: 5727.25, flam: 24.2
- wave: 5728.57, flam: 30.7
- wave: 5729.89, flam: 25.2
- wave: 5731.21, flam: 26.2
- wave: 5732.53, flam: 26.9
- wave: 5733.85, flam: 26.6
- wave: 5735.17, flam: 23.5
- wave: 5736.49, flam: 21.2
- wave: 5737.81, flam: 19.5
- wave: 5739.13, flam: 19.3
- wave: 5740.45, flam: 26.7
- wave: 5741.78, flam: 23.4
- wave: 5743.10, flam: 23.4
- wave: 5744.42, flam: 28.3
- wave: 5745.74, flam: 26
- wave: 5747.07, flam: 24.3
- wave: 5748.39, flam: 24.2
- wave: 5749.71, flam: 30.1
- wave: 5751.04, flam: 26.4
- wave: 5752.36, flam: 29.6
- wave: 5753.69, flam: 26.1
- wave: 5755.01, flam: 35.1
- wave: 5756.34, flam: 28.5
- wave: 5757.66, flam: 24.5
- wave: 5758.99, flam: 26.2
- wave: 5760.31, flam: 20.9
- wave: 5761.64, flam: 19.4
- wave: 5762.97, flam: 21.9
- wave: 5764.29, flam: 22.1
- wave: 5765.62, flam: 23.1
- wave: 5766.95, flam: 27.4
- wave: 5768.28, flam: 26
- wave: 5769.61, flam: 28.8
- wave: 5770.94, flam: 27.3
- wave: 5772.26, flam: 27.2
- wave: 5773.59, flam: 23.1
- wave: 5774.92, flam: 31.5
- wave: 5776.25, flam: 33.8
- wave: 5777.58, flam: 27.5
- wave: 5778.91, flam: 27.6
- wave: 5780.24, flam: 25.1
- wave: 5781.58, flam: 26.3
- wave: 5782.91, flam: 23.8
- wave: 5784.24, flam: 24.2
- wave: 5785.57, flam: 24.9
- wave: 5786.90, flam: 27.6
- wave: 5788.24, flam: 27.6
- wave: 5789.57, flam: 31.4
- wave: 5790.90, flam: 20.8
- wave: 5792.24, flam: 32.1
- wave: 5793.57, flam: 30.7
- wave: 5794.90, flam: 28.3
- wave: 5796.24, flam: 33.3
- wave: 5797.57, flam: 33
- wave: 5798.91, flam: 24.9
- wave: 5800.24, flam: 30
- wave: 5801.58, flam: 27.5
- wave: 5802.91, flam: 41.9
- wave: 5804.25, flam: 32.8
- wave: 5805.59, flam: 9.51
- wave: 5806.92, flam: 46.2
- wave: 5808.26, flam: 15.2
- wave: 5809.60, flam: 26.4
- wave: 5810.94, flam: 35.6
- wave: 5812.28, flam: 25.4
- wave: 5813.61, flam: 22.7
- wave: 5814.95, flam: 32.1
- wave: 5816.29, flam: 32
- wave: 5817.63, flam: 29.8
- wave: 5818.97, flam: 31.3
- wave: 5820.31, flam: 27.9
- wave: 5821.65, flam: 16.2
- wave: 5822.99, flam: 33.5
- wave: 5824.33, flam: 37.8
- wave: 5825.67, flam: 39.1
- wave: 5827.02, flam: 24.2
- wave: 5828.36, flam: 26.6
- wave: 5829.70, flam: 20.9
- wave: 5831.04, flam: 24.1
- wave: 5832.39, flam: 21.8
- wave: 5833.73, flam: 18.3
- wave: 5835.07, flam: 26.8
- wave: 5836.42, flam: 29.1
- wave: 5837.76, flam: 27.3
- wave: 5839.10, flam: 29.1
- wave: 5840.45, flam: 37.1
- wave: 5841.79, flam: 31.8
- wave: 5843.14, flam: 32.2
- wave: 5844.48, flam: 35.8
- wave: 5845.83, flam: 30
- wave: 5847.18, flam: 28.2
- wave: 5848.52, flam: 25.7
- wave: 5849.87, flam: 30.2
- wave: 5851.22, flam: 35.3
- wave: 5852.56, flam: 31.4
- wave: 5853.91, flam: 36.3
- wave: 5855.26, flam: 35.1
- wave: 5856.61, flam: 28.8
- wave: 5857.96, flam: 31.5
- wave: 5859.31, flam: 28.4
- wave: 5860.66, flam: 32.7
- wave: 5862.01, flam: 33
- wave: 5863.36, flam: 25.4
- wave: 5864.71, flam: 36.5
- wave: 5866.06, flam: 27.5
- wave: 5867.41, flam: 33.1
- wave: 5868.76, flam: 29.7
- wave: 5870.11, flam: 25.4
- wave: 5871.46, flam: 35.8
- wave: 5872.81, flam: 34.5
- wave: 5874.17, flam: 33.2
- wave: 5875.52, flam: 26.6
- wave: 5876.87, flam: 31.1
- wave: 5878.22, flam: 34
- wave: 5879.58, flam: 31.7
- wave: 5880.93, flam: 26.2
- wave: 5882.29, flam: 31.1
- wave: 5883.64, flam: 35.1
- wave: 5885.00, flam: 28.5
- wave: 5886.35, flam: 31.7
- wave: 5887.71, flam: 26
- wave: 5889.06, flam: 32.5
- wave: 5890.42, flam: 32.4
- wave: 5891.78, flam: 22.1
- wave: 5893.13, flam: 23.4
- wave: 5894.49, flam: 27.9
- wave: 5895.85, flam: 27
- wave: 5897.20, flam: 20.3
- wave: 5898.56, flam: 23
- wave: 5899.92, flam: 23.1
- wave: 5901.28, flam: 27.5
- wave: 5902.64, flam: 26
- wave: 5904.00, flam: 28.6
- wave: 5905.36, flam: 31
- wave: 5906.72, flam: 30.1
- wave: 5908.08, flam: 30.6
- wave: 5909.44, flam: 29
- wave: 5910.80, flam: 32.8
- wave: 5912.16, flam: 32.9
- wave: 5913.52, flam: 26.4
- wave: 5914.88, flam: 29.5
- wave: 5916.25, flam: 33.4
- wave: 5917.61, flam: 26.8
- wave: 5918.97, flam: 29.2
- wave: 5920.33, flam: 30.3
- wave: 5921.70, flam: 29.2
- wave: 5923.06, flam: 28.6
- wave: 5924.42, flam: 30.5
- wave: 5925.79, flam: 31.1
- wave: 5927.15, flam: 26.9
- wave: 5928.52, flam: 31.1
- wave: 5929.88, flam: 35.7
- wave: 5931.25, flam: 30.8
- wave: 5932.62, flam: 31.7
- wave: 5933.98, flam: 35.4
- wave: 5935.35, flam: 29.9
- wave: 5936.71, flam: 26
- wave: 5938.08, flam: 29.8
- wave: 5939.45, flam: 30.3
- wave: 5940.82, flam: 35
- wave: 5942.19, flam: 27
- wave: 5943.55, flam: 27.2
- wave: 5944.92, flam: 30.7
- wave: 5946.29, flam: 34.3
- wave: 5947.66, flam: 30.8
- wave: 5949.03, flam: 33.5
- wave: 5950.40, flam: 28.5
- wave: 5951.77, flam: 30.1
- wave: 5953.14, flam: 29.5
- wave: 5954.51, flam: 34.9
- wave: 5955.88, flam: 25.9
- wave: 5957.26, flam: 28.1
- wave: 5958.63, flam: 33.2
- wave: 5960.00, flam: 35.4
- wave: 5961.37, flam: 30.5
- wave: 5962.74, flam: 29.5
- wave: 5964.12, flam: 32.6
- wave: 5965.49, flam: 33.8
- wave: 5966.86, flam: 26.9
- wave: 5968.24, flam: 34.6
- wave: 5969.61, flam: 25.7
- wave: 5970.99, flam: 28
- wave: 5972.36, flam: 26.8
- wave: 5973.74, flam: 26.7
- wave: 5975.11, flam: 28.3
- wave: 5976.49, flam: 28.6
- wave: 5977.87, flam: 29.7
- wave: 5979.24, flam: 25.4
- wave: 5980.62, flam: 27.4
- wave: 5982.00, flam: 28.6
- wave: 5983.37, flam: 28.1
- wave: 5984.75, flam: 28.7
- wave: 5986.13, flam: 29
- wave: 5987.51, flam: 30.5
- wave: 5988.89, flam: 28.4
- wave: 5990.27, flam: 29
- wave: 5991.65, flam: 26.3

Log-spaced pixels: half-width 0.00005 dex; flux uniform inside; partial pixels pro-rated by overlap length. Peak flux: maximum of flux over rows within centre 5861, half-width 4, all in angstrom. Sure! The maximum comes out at 36.5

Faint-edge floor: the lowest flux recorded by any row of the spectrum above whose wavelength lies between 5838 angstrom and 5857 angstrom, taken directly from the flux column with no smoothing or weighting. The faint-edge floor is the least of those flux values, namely 25.7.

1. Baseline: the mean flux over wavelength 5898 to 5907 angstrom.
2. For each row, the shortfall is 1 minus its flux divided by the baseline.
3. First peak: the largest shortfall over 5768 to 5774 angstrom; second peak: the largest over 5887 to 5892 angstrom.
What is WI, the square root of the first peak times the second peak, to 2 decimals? 0.16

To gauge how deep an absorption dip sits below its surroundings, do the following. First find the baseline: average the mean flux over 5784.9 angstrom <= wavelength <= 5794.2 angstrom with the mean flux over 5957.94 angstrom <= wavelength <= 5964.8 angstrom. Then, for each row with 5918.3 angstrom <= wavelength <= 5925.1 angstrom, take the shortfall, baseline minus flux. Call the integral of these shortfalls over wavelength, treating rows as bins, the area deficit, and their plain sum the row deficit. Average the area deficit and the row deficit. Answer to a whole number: 3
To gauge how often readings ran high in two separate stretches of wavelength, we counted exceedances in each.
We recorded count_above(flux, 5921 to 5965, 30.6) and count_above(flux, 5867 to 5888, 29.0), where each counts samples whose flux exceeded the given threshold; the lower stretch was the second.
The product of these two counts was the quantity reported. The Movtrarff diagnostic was 165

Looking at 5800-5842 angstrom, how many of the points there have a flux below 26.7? 12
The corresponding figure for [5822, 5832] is 4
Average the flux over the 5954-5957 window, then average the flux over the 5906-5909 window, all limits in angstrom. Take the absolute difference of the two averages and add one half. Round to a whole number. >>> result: 1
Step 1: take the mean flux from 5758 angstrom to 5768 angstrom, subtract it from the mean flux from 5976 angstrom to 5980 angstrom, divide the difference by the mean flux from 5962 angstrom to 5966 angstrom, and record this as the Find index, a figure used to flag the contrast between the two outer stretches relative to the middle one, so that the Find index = 0.15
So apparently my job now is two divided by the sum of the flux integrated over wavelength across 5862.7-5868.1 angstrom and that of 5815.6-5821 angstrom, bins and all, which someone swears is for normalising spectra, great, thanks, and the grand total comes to 0.0061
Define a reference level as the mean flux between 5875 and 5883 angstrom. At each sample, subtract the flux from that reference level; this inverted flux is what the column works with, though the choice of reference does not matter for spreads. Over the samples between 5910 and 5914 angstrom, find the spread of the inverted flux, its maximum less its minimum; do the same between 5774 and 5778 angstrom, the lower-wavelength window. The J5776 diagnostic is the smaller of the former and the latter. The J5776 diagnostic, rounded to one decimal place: 6.3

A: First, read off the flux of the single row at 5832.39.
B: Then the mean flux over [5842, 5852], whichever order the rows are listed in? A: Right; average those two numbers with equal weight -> 26.4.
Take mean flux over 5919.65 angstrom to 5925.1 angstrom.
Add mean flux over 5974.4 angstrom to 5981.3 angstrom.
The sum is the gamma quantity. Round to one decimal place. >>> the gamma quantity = 57.5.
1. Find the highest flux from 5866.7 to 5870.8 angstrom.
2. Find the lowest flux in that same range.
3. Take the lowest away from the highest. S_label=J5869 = 7.7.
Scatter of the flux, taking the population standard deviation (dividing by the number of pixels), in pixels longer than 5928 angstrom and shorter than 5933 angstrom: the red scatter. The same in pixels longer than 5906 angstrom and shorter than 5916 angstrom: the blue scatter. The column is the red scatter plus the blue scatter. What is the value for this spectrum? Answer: 4.1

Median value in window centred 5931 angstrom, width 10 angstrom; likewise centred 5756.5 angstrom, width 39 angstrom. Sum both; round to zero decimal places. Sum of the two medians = 57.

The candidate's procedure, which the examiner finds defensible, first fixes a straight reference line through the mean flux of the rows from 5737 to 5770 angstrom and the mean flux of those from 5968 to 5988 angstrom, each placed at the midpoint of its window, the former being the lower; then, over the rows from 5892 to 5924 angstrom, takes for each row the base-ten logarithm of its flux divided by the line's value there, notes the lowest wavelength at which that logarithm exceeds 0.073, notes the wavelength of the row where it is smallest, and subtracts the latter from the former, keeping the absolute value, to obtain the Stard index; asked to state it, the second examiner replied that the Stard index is 13.6 angstrom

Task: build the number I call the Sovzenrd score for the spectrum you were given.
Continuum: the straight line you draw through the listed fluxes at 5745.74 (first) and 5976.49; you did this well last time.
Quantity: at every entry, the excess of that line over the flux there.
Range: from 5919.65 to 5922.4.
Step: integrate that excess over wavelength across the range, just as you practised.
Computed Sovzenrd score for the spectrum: -5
